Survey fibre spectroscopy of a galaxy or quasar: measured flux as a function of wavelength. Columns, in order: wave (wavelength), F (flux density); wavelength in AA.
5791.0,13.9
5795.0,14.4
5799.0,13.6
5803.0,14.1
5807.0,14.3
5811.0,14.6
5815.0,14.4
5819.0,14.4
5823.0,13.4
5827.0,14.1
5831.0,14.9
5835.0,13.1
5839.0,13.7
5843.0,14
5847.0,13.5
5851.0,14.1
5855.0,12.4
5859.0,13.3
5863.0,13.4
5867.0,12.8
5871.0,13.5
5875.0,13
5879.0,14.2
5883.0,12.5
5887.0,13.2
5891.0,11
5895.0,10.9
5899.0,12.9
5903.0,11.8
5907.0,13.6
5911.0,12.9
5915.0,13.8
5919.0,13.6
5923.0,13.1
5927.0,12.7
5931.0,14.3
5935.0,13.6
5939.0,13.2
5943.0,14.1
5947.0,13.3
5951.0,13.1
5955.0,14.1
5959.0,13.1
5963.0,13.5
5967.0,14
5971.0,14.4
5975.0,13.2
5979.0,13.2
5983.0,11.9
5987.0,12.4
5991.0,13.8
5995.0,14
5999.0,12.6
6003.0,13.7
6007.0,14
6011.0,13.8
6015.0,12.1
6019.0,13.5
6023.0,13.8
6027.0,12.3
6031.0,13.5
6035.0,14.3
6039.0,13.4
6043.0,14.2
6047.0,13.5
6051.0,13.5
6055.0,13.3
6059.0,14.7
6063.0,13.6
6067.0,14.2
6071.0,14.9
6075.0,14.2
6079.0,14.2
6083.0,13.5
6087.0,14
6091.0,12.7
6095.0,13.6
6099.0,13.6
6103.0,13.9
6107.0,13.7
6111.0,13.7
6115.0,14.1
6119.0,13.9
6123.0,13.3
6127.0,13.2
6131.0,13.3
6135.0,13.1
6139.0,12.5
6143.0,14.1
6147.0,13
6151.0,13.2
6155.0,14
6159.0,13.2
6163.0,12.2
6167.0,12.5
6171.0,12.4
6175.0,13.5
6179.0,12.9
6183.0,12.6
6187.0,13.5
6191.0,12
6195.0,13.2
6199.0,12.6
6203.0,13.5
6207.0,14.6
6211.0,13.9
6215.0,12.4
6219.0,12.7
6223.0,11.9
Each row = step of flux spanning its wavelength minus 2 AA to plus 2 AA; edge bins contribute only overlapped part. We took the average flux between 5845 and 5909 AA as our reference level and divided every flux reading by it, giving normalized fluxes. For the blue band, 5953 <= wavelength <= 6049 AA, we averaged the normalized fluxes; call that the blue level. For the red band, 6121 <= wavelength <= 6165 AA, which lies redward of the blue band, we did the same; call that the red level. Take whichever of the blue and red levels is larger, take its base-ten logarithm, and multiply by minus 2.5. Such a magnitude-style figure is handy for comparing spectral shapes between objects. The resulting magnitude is -0.045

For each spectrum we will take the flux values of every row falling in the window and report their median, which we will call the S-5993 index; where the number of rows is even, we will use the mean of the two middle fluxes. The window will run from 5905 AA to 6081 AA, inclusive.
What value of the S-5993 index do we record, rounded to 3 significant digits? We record 13.6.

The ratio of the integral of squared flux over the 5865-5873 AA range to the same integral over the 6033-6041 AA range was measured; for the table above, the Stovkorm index 0.90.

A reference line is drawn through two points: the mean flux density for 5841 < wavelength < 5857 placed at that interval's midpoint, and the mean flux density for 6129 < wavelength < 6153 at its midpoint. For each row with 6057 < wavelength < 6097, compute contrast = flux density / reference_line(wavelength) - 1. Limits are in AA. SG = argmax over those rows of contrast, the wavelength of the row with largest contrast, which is 6071.0 AA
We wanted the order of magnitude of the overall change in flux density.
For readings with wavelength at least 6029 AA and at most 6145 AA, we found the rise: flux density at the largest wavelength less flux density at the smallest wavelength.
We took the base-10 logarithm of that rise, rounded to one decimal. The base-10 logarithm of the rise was -0.2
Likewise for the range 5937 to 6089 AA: -0.1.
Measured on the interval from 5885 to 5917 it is -0.2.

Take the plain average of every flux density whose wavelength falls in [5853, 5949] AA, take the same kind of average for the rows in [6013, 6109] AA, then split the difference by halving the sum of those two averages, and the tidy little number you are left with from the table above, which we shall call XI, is 13.4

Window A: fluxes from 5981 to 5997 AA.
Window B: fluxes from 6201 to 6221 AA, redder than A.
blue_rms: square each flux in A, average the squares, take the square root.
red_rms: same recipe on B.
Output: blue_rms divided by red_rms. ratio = 0.97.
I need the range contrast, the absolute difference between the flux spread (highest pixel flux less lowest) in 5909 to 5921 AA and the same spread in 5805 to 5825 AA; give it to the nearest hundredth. 0.30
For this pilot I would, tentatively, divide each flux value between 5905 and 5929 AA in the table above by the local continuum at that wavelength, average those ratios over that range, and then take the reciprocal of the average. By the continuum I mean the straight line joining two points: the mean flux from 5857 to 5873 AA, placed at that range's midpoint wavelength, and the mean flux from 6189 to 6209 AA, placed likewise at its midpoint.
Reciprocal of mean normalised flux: 1.00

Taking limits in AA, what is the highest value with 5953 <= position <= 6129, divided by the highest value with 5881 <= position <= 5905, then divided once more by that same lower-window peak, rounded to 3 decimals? 0.086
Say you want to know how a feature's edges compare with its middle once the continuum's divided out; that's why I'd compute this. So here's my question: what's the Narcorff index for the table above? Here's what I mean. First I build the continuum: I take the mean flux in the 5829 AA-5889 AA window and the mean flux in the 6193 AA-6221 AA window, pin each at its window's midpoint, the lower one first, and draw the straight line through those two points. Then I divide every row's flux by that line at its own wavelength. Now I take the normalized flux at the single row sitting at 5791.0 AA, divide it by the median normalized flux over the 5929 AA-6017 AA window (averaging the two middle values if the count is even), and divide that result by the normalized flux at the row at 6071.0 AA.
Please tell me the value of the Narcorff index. 0.91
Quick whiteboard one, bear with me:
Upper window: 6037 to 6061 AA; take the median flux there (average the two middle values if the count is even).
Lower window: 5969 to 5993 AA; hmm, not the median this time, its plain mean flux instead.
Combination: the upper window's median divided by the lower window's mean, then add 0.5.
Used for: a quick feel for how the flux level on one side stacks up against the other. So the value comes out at 1.53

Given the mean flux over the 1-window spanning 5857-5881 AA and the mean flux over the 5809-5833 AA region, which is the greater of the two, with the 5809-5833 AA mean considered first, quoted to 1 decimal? 14.3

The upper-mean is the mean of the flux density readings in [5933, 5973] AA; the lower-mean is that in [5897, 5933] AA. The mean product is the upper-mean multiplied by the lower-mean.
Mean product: 180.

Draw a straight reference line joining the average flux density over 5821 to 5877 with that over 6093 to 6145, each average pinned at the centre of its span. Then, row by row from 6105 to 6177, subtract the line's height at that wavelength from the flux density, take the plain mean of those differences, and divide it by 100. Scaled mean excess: -0.0027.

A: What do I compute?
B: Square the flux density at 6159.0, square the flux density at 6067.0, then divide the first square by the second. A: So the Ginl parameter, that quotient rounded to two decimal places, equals 0.86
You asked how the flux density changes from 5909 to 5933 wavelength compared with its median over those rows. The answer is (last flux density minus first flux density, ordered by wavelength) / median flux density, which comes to 0.10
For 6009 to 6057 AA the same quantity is -0.04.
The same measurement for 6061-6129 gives -0.03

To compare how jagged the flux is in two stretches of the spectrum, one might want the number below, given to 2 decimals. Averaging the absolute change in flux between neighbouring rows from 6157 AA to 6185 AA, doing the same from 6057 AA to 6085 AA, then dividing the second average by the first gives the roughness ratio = 1.12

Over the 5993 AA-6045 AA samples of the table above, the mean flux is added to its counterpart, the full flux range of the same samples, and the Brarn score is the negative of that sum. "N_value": -15.7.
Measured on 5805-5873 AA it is -16.3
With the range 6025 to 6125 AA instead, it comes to -16.4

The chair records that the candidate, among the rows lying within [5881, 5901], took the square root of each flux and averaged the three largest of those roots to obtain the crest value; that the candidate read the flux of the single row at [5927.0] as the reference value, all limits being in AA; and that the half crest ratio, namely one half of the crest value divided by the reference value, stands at 0.141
